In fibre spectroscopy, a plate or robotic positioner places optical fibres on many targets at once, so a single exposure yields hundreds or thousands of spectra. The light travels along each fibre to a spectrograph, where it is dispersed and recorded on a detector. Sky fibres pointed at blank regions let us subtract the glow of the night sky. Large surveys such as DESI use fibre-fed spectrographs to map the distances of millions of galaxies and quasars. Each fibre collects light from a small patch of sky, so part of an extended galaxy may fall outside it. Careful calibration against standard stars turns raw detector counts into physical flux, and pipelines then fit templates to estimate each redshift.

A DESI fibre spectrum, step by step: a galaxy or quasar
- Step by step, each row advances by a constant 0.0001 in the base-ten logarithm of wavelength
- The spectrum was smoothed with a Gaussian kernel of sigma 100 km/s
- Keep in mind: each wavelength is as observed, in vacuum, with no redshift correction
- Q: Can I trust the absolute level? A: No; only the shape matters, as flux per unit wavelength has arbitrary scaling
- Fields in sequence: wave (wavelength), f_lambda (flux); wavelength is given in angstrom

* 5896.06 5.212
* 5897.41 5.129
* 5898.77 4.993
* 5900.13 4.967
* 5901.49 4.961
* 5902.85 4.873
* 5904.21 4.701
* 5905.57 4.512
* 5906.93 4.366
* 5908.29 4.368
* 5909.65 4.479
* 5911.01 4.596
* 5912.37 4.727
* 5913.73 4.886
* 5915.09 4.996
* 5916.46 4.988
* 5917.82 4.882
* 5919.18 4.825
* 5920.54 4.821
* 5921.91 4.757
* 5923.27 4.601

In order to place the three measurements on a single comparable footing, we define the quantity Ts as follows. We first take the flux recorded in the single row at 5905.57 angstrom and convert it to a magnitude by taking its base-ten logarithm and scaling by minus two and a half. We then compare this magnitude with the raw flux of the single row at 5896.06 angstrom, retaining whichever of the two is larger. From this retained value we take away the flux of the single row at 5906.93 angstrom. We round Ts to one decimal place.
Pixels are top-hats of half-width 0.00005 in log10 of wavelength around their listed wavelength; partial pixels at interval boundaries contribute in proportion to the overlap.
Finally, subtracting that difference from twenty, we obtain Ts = 19.2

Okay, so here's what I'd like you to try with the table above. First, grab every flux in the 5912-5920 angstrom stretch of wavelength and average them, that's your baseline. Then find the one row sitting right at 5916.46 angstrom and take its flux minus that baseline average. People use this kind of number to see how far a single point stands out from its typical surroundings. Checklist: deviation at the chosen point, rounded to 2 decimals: 0.10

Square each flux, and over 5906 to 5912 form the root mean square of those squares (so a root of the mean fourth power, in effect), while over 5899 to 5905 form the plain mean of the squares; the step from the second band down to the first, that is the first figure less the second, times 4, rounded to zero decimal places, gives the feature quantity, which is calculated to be -16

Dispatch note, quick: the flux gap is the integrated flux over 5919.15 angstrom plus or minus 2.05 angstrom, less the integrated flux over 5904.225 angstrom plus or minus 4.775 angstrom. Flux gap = -25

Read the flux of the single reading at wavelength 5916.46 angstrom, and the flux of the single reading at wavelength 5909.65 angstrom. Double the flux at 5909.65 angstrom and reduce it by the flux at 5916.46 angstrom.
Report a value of 4.0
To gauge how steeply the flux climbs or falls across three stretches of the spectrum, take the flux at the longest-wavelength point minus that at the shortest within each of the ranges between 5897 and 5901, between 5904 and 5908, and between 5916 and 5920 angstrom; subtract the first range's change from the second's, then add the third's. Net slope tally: -0.34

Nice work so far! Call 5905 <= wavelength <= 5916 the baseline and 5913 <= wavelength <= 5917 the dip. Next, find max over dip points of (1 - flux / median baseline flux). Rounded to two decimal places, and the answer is -0.07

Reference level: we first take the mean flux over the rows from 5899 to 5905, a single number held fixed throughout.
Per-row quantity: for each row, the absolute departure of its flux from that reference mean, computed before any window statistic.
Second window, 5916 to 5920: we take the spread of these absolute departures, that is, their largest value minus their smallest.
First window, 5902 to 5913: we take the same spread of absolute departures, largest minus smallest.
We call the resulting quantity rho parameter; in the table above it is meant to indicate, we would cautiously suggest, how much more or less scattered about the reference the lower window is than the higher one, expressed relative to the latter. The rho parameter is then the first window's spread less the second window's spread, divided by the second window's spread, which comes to 3.8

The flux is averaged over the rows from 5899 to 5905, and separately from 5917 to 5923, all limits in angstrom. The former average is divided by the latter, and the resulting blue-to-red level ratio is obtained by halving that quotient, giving 0.506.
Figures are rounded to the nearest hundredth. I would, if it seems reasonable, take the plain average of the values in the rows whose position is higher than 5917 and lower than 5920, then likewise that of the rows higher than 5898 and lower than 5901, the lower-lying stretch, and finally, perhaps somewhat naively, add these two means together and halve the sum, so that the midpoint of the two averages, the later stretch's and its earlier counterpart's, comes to 4.92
